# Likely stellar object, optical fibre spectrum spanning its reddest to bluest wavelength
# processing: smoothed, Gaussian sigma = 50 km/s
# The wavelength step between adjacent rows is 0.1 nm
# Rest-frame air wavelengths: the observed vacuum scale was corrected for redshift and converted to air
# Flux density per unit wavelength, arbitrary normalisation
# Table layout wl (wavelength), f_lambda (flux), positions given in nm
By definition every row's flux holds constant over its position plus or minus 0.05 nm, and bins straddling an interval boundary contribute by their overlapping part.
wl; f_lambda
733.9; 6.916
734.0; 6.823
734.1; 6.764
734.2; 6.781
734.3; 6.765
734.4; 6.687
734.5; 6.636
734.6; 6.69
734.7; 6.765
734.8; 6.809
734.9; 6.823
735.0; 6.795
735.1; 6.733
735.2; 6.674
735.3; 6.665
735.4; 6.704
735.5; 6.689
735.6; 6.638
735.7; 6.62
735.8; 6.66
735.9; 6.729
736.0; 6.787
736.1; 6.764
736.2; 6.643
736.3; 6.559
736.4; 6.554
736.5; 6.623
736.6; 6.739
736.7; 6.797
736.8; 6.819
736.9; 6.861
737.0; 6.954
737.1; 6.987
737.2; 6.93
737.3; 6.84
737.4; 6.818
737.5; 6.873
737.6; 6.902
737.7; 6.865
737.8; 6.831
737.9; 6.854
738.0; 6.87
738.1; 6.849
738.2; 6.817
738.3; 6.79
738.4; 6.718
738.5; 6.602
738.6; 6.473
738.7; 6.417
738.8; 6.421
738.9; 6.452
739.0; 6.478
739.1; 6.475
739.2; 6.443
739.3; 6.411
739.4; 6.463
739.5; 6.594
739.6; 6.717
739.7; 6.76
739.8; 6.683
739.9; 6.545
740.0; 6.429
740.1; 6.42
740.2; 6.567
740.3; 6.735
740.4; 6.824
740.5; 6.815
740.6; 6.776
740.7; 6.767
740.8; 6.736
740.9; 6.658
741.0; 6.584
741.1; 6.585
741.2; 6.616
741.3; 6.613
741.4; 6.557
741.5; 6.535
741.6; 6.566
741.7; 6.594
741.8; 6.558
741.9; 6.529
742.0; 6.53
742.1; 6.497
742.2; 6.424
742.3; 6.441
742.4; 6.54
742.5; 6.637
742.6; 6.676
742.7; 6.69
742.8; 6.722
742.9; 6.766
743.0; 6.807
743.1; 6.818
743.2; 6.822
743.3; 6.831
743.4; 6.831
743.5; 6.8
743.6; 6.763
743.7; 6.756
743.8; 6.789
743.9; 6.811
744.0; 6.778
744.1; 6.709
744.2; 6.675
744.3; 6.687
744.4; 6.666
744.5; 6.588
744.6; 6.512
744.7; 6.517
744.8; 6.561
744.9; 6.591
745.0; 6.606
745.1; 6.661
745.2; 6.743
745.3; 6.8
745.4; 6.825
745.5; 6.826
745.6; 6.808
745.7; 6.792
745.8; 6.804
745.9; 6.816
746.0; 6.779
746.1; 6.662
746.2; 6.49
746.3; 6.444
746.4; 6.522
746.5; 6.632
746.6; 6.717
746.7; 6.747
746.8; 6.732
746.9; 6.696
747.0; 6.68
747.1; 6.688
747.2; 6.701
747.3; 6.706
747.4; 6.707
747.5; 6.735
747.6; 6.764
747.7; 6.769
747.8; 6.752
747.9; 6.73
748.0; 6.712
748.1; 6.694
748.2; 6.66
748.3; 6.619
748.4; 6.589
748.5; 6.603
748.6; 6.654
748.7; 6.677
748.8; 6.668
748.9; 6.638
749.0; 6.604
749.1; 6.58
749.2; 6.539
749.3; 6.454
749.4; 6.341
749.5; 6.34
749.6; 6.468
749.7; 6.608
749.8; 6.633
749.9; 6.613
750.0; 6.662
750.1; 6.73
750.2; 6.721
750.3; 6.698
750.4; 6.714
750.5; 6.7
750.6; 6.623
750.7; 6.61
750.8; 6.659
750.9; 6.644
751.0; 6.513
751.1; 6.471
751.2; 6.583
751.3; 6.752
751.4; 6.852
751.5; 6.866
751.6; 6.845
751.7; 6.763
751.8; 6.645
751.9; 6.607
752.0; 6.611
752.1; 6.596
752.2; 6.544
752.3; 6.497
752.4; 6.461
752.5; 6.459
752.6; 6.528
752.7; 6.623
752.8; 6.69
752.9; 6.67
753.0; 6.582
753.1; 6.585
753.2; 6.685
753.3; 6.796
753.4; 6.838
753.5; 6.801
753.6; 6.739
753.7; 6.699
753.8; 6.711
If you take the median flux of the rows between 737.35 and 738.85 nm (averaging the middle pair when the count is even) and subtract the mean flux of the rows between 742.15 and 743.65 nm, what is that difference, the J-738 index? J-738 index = 0.11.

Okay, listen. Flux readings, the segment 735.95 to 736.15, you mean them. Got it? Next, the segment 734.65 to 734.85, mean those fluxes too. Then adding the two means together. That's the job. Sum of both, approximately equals 13.6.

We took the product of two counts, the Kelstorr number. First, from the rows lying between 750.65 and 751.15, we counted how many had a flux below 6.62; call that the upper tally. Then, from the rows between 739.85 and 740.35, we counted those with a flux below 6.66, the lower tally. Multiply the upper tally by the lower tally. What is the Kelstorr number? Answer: 12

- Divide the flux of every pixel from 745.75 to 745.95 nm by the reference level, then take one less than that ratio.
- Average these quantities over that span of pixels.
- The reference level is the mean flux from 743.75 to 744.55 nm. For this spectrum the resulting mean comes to 0.014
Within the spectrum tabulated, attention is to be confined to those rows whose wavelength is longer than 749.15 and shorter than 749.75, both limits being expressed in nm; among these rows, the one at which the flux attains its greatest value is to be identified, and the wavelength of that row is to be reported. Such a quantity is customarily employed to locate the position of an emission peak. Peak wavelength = 749.7 nm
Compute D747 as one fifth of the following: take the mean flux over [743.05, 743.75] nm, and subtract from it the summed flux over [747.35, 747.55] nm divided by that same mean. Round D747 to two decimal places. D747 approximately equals 0.97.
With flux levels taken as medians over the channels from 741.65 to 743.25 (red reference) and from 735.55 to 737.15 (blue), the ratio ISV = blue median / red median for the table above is 1.02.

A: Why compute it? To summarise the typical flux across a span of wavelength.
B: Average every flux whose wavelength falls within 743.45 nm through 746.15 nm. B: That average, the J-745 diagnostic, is 6.72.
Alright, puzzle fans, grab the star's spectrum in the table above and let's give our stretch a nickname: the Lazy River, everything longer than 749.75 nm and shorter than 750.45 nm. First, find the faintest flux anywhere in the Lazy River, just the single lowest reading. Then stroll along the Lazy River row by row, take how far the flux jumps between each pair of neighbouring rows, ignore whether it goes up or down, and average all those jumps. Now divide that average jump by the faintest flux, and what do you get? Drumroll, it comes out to 0.0047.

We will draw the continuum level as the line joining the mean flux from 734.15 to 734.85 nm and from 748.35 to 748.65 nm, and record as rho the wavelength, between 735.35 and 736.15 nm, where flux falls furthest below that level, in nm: 735.7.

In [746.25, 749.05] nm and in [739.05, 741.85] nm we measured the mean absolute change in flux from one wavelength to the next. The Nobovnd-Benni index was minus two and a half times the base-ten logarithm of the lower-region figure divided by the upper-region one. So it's -0.76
